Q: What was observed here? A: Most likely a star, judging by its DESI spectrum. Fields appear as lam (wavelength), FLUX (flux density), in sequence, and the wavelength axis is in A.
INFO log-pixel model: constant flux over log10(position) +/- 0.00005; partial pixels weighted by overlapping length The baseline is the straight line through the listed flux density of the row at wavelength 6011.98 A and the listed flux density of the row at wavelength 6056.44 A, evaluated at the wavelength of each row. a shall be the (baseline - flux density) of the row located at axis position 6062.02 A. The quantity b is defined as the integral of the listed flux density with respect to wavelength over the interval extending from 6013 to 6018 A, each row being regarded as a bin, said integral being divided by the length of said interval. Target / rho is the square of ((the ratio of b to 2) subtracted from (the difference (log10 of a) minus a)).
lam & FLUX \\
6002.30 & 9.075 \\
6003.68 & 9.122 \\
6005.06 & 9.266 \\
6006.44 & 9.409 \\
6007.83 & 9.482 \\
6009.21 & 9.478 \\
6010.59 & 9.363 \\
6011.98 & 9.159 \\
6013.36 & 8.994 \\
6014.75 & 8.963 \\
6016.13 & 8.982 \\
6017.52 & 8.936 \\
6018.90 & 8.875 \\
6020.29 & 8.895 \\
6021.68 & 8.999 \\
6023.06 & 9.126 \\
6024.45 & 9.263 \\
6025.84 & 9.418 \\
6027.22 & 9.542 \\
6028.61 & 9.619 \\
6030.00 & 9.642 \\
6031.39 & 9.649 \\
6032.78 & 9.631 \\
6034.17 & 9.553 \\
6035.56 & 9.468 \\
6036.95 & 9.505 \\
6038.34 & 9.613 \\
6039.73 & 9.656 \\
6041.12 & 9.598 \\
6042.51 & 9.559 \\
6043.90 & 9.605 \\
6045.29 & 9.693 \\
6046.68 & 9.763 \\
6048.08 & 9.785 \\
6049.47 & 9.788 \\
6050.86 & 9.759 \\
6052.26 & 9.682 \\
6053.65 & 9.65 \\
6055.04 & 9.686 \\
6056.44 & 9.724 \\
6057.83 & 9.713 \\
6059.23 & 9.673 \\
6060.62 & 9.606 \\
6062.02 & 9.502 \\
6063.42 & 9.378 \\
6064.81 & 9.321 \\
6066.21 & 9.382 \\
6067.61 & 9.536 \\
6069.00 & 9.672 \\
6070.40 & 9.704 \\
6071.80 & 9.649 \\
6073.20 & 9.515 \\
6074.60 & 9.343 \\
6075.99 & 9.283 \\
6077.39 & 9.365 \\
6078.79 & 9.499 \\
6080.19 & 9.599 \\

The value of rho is 28.2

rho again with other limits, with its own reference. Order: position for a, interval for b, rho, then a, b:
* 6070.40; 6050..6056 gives 33.1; 0.20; 9.70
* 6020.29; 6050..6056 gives 31.9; 0.37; 9.70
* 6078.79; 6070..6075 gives 31.1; 0.51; 9.55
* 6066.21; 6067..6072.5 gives 31.6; 0.47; 9.65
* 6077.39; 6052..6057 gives 32.2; 0.63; 9.69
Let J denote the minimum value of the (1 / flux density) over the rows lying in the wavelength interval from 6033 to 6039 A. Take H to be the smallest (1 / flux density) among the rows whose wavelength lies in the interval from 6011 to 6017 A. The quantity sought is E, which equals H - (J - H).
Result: 0.114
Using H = 0.109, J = 0.104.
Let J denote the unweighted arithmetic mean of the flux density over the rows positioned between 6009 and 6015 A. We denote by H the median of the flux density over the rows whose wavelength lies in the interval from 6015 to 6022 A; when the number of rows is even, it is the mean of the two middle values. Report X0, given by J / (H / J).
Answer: 9.5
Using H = 8.94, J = 9.19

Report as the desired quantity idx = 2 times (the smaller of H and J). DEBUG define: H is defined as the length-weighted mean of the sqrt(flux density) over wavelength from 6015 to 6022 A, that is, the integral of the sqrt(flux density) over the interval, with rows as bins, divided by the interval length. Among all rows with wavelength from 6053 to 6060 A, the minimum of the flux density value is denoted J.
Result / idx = 5.98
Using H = 2.99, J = 9.65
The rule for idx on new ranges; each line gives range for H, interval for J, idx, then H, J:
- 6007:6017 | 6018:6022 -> 6.06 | 3.03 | 8.875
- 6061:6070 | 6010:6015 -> 6.15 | 3.08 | 8.963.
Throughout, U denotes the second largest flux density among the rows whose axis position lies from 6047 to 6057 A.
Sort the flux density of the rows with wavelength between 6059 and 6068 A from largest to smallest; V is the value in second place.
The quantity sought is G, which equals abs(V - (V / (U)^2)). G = 9.51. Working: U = 9.785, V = 9.606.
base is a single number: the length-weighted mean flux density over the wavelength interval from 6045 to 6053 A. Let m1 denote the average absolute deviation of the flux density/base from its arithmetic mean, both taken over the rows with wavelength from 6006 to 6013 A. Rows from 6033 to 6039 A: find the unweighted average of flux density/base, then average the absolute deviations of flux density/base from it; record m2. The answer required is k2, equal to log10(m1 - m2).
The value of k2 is -2.3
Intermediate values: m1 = 0.0096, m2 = 0.0050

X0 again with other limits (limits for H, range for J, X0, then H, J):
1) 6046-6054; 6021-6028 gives 8.8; 9.76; 9.27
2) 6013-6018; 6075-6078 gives 9.7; 8.97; 9.32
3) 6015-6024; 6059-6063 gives 10.3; 8.96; 9.59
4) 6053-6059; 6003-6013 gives 9.0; 9.70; 9.33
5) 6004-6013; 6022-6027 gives 9.2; 9.39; 9.27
